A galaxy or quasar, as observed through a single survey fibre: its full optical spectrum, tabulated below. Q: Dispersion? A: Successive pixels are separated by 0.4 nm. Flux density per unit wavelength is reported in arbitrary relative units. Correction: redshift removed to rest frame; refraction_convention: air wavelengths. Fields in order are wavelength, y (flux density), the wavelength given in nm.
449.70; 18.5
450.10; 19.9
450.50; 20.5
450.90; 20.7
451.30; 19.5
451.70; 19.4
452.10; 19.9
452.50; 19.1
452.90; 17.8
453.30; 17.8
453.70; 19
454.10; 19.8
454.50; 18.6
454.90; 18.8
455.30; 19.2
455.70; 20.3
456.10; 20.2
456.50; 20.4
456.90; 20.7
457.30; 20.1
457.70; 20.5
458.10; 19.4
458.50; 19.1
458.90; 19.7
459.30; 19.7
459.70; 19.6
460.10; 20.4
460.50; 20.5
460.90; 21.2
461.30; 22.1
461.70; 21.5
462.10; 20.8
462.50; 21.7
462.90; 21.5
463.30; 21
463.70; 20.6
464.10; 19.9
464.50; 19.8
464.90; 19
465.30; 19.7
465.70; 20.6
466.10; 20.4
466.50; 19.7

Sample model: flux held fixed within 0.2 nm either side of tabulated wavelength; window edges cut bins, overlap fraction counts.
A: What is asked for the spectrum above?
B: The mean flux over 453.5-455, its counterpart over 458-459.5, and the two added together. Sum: 38.5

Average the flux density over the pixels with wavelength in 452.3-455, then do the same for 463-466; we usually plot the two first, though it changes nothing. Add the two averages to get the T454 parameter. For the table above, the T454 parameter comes 38.8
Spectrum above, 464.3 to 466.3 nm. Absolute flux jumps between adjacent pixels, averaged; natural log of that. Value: -0.43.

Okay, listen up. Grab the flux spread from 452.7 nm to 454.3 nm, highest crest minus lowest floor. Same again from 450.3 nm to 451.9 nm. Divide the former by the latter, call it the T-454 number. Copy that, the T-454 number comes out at 1.5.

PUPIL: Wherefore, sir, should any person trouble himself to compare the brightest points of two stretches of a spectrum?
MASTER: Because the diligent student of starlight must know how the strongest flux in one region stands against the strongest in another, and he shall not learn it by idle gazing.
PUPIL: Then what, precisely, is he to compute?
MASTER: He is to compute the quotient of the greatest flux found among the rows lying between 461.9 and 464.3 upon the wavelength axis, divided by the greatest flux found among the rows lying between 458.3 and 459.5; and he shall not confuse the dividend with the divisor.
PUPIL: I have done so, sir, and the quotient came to 1.102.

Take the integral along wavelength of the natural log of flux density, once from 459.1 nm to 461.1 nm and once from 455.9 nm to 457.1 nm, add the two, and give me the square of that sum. 93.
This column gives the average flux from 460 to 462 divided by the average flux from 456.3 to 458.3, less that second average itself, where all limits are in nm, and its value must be -19.2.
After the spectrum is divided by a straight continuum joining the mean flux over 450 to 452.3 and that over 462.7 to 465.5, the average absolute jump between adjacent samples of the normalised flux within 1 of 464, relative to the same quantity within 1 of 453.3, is 0.61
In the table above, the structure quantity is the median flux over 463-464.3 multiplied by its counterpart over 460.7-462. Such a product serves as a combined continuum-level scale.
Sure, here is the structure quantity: 443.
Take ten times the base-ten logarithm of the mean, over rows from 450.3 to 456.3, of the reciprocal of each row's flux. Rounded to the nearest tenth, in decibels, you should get -12.9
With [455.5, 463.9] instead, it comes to -13.1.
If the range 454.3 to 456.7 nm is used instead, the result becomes -12.9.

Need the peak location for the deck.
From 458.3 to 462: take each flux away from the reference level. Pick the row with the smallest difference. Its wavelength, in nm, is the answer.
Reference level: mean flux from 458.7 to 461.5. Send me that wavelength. 461.30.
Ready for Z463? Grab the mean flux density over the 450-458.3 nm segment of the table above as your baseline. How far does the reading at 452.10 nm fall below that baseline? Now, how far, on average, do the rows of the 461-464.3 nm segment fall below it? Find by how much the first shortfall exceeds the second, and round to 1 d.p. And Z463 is 1.2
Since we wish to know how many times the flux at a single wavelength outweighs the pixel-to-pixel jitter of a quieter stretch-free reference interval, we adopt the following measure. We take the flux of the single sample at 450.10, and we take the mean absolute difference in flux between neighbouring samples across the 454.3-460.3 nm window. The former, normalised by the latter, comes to 45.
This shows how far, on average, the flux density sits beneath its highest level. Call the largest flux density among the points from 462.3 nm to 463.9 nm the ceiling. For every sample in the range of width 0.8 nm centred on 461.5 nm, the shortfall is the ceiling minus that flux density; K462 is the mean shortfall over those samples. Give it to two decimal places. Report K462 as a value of -0.10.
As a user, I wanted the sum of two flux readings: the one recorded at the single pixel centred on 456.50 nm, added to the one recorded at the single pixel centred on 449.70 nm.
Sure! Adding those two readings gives 38.9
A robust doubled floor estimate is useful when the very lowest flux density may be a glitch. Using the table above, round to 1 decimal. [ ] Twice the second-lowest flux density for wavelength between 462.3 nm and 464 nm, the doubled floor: 42.0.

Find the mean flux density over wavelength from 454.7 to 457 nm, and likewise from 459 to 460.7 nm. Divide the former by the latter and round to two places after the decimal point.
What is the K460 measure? 0.99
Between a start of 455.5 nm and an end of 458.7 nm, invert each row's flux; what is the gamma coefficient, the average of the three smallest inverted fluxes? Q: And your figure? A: 0.0487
